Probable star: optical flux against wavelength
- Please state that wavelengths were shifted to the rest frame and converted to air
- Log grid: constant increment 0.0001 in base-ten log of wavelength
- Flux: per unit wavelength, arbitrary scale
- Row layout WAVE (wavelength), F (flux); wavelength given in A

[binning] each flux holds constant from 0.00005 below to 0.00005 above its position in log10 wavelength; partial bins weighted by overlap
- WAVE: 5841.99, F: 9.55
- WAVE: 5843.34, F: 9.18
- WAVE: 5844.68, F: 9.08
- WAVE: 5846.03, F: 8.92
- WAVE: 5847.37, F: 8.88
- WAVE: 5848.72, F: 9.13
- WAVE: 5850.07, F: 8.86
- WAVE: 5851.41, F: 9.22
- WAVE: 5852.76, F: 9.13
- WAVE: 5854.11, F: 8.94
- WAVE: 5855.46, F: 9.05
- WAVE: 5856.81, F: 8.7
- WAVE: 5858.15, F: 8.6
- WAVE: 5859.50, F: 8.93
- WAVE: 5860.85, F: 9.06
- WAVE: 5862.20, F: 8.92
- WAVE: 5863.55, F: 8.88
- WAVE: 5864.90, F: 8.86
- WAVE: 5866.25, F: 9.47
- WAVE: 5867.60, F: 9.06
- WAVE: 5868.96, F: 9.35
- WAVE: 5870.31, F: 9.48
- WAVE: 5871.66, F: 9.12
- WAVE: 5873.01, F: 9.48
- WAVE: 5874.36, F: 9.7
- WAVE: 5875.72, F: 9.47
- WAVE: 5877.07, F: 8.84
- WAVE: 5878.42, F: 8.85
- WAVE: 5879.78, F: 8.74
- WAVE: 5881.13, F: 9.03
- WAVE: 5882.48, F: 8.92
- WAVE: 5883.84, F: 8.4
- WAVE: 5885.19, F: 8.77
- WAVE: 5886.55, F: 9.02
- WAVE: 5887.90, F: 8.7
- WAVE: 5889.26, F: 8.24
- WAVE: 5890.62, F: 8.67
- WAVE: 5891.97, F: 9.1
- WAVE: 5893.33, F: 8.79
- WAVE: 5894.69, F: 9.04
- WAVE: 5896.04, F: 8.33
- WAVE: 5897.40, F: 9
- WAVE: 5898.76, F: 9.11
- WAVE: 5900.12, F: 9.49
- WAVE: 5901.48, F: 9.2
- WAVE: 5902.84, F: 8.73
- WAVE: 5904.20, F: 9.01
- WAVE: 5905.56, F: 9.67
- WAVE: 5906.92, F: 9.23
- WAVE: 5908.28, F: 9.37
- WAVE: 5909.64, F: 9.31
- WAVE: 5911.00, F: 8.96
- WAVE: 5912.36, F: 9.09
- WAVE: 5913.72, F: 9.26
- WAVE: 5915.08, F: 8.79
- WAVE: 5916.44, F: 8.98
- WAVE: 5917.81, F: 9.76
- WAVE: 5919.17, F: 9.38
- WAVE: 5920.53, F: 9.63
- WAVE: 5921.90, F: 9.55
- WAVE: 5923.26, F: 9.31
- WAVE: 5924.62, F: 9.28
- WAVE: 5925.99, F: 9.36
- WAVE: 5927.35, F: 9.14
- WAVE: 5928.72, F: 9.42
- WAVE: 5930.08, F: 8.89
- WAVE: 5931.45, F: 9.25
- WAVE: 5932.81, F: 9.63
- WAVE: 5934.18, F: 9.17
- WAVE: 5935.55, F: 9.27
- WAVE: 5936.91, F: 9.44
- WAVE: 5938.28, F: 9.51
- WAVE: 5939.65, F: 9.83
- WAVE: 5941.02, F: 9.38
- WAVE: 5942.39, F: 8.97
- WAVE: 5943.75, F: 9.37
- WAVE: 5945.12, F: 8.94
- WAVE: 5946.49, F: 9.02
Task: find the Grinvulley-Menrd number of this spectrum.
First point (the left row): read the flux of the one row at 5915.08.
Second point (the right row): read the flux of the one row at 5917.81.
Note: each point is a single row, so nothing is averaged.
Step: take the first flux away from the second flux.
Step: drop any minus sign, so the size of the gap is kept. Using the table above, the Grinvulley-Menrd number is 1.0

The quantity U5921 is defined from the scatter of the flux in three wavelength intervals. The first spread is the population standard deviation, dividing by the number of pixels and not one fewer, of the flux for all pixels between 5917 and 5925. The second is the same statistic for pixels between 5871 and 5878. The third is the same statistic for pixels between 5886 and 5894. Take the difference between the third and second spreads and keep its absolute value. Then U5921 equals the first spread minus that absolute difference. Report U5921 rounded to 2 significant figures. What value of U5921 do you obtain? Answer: 0.15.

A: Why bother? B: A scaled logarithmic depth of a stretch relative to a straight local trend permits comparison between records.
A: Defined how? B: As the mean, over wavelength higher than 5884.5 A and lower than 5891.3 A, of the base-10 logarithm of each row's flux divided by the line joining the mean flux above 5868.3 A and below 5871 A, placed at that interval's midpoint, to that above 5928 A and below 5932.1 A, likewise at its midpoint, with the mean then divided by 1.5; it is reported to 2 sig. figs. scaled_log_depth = -0.022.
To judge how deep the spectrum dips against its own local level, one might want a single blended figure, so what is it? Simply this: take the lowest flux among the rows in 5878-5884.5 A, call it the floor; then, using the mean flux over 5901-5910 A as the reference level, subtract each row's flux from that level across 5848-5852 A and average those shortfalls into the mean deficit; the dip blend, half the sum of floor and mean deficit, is 4.27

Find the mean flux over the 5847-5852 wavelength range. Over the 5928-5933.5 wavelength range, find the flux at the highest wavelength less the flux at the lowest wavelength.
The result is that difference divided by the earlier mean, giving 0.023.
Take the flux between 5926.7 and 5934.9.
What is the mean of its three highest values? 9.43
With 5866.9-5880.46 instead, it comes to 9.55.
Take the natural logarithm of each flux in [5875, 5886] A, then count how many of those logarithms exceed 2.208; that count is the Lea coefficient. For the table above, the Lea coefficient 1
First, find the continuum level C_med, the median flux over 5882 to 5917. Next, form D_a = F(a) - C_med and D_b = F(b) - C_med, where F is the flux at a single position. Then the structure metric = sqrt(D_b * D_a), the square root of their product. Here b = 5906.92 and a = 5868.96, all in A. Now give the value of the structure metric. 0.28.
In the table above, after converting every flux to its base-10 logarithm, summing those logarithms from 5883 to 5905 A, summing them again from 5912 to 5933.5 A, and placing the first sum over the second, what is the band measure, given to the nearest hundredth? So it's 0.98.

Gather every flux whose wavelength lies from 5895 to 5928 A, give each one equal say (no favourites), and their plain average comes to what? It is 9.21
